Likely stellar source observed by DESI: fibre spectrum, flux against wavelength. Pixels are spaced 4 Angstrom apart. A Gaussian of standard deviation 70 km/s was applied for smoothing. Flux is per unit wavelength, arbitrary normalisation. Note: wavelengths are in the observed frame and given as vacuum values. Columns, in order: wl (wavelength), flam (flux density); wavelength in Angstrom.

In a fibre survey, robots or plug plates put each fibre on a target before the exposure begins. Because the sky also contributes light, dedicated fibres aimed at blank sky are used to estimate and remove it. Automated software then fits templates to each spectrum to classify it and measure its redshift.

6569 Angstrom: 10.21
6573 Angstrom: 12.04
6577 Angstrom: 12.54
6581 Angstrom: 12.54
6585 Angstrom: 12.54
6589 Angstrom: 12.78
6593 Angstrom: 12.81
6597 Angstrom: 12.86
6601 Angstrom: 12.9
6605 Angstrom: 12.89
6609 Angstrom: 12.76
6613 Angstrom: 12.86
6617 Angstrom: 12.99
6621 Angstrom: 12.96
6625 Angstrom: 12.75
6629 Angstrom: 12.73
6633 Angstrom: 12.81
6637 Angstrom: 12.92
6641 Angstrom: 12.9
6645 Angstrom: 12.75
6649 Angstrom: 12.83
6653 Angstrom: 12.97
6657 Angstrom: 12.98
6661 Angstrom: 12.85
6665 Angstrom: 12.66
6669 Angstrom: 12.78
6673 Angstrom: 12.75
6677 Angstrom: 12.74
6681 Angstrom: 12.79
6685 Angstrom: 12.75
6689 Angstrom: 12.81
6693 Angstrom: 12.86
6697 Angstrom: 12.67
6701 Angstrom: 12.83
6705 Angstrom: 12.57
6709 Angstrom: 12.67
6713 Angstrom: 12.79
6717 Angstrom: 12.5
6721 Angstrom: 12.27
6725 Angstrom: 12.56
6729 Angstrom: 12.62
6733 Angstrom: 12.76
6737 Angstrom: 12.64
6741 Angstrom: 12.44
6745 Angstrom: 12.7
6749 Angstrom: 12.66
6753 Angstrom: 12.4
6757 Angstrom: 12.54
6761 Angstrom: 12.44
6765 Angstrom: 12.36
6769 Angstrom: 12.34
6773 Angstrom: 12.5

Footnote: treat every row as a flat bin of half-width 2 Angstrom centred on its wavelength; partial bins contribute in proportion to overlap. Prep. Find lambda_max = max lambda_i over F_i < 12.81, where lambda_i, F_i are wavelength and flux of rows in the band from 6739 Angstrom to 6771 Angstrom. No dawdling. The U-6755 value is 6769 Angstrom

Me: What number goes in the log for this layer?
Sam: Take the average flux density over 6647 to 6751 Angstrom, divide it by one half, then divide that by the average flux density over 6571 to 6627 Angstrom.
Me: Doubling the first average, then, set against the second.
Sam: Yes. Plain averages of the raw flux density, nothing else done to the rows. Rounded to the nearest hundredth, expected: 2.00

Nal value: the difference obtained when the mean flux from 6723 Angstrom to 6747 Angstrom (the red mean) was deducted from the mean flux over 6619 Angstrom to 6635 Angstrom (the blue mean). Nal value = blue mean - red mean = 0.19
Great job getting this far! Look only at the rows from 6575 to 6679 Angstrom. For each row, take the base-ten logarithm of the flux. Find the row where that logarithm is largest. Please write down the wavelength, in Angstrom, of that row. 6617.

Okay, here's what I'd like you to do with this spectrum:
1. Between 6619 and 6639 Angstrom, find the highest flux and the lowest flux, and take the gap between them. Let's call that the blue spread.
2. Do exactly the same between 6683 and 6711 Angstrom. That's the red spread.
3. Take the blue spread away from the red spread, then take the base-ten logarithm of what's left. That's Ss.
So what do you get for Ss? -1.2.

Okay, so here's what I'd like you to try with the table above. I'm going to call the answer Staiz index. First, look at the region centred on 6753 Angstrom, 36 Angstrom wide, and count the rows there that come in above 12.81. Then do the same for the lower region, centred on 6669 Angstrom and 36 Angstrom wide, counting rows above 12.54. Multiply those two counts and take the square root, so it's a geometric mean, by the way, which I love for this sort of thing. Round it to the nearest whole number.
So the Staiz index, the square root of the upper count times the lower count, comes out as 0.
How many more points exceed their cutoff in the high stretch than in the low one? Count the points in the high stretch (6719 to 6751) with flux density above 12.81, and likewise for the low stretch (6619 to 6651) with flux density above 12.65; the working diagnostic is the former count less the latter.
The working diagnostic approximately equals -8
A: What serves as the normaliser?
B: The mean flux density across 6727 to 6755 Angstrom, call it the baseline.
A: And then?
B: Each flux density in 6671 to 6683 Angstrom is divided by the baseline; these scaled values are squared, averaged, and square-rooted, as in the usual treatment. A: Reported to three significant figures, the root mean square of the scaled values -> 1.01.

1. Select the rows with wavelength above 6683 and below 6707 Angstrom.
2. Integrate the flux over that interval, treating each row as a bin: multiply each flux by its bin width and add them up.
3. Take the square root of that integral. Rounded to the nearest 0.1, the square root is 17.5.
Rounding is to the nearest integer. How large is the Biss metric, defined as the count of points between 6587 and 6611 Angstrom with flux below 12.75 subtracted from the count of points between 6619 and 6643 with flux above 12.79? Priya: 4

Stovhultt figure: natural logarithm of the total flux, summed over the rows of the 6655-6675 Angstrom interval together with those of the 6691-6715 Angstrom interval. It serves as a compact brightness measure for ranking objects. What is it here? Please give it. 4.9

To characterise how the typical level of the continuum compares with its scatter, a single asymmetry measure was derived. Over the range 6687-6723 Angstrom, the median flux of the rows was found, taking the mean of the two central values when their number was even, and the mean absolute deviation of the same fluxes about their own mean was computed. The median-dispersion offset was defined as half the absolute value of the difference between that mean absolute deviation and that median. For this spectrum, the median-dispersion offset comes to 6.26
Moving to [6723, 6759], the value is 6.26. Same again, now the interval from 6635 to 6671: 6.38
